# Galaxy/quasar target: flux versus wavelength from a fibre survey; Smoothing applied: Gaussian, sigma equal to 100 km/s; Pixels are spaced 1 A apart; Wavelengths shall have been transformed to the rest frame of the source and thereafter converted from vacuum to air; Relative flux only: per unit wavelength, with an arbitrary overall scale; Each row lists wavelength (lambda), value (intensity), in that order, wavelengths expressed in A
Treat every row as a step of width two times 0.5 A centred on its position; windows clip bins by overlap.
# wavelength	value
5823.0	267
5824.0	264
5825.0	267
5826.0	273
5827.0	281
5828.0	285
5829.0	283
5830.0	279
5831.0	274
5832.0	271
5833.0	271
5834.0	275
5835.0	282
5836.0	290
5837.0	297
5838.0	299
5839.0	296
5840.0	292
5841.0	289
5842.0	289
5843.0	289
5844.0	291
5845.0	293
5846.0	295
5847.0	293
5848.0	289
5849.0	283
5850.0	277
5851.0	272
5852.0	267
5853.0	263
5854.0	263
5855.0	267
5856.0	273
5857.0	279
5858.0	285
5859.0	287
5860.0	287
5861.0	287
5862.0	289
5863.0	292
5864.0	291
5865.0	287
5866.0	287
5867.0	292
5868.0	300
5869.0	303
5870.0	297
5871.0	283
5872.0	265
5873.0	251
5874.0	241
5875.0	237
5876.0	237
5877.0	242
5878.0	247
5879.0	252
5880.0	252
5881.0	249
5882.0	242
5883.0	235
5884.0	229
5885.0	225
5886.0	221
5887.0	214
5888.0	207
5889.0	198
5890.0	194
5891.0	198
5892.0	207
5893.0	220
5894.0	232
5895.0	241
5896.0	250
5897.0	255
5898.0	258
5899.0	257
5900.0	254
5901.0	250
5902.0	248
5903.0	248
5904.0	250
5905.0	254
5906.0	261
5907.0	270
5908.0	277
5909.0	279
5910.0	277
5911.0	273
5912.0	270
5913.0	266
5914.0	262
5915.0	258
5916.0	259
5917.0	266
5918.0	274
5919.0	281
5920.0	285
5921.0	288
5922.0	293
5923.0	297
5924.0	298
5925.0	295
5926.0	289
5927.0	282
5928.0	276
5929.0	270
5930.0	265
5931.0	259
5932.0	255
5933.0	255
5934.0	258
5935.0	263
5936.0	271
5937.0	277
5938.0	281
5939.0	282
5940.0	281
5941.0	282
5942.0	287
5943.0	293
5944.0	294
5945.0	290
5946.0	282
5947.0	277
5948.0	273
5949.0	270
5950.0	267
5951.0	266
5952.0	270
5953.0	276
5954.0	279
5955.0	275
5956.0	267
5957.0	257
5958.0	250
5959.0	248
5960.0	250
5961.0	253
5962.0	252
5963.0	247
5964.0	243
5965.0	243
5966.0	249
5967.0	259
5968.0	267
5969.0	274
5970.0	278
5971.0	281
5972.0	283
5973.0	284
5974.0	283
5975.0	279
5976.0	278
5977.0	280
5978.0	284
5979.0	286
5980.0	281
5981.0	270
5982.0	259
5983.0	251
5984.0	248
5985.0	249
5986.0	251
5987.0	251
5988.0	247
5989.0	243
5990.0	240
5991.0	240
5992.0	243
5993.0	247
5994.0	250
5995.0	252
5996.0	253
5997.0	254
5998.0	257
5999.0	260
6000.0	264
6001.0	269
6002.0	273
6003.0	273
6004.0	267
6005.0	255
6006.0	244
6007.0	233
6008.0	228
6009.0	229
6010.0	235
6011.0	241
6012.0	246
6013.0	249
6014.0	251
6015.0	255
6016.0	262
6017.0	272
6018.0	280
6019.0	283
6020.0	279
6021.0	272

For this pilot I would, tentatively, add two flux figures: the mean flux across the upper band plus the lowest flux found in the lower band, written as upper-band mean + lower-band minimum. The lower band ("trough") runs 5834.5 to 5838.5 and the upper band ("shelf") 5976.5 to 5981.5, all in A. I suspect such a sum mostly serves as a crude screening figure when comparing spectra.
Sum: 562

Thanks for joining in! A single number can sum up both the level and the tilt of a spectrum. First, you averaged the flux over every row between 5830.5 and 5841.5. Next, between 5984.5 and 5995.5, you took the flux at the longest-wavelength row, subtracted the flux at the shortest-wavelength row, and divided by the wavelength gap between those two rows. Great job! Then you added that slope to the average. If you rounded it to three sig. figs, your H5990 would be 285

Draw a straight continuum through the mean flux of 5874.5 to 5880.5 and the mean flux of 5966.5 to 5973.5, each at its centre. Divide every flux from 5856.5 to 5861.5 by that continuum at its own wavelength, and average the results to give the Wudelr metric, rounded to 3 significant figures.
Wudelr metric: 1.20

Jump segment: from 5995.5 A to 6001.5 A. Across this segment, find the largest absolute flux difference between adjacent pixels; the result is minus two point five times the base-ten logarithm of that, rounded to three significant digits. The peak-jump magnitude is -1.75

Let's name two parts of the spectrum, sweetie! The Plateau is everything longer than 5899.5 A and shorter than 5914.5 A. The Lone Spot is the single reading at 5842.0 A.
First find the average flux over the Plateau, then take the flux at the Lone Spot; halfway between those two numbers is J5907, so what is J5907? 276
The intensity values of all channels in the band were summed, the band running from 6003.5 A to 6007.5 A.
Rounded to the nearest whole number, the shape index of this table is 999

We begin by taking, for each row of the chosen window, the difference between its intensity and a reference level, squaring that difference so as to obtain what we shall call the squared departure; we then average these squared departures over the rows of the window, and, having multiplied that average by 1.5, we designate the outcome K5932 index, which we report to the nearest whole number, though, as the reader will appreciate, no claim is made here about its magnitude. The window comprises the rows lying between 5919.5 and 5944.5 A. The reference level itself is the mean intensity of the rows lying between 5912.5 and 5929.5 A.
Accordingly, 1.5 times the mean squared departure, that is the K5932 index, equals 269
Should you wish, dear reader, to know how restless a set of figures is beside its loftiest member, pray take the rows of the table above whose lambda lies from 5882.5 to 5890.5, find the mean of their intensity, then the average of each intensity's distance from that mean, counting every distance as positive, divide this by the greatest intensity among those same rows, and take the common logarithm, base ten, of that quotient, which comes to -1.29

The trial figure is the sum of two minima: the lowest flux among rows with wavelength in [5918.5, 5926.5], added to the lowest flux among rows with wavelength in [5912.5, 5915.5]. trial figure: 539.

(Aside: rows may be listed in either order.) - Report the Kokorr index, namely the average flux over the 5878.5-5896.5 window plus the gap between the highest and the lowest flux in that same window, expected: 284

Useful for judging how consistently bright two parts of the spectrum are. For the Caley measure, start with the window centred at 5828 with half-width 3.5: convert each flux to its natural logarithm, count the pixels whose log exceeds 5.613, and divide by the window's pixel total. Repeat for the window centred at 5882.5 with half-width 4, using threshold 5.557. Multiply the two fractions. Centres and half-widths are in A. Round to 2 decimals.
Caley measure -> 0.00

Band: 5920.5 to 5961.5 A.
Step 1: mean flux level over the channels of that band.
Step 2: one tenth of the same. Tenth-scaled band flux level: 27.4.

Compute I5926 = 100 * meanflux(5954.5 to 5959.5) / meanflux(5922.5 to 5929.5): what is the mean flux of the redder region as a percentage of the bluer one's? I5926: 90.5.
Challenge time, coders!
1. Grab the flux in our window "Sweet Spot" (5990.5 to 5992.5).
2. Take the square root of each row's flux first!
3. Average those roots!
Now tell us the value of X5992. 15.5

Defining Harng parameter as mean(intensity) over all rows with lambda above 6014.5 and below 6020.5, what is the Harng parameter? 272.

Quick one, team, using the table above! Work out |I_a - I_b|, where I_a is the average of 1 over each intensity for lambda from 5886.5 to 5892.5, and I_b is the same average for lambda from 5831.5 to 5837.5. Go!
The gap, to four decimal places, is 0.0014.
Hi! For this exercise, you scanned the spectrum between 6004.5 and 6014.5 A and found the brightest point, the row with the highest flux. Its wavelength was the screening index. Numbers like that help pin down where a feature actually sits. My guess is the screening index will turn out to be 6005.0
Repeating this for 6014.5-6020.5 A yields 6019.0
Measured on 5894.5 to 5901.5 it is 5898.0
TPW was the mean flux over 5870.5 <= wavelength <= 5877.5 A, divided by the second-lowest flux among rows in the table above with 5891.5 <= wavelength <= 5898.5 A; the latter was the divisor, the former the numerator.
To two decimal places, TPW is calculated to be 1.14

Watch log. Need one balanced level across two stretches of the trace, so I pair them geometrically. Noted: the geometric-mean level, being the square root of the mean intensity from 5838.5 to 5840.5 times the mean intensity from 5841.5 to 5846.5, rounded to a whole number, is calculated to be 293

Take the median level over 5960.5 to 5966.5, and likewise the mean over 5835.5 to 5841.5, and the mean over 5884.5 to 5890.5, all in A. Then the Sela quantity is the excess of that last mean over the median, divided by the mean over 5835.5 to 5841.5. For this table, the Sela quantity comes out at -0.13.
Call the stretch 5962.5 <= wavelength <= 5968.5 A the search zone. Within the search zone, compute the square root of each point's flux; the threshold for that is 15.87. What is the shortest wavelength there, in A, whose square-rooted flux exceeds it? 5967.0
